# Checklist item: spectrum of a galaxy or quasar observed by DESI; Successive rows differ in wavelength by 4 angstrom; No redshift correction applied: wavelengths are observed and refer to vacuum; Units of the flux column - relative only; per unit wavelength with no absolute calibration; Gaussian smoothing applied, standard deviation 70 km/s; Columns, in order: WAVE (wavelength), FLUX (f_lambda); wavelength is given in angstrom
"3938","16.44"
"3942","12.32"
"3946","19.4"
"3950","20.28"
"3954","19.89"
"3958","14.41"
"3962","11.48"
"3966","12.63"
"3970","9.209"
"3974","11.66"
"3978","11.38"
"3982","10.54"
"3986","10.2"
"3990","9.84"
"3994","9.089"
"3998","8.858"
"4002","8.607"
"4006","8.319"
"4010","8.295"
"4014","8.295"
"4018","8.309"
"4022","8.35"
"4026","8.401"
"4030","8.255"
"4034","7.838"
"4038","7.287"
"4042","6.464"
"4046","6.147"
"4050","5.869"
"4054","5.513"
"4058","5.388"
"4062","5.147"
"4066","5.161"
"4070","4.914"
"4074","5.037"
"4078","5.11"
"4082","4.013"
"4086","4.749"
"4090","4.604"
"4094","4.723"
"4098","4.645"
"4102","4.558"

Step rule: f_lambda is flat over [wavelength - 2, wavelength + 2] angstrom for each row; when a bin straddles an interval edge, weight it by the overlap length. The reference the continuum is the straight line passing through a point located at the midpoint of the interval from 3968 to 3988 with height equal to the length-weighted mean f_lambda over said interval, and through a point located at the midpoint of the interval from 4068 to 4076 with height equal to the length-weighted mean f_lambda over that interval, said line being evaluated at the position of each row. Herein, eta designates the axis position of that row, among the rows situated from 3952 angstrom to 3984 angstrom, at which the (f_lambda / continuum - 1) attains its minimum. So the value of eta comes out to 3970 angstrom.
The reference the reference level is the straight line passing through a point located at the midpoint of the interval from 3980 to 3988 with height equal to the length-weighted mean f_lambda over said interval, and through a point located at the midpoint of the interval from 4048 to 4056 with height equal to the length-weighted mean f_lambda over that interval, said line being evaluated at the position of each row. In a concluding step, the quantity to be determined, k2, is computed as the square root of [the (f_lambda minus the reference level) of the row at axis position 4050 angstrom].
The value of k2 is 0.2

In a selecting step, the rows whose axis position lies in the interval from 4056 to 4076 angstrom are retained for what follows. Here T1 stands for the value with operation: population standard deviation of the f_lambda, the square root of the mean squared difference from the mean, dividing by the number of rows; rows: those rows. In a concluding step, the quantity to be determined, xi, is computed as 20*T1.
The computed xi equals 3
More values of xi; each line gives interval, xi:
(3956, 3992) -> 30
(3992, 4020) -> 6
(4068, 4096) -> 7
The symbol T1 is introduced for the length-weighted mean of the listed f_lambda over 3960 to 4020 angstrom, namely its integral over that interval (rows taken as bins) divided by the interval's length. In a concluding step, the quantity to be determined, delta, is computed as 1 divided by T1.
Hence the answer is 0.10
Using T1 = 10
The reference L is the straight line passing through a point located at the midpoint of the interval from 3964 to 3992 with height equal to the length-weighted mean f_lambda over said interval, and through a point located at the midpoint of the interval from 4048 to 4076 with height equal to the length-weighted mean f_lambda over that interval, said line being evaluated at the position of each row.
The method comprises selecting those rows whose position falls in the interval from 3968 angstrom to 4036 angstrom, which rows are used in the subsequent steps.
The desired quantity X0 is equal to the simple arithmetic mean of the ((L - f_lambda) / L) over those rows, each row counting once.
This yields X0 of 0.00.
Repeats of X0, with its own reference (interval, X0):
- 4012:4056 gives -0.03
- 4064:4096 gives -0.18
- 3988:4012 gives 0.05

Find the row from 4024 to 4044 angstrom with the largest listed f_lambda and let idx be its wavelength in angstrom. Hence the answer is 4026 angstrom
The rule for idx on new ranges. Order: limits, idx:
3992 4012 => 3994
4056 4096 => 4058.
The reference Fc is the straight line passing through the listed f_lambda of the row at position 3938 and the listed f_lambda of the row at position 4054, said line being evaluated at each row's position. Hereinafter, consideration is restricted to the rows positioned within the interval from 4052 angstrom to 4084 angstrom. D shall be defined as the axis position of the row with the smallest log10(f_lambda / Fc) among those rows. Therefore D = 4054 angstrom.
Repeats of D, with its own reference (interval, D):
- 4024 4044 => 4042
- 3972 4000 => 3994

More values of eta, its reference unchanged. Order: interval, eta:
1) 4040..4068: 4054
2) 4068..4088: 4082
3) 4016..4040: 4018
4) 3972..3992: 3990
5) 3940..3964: 3942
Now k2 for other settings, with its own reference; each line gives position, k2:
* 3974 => 0.8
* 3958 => 1.5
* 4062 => 0.4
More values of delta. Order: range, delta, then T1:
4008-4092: 0.16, 6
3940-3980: 0.07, 14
